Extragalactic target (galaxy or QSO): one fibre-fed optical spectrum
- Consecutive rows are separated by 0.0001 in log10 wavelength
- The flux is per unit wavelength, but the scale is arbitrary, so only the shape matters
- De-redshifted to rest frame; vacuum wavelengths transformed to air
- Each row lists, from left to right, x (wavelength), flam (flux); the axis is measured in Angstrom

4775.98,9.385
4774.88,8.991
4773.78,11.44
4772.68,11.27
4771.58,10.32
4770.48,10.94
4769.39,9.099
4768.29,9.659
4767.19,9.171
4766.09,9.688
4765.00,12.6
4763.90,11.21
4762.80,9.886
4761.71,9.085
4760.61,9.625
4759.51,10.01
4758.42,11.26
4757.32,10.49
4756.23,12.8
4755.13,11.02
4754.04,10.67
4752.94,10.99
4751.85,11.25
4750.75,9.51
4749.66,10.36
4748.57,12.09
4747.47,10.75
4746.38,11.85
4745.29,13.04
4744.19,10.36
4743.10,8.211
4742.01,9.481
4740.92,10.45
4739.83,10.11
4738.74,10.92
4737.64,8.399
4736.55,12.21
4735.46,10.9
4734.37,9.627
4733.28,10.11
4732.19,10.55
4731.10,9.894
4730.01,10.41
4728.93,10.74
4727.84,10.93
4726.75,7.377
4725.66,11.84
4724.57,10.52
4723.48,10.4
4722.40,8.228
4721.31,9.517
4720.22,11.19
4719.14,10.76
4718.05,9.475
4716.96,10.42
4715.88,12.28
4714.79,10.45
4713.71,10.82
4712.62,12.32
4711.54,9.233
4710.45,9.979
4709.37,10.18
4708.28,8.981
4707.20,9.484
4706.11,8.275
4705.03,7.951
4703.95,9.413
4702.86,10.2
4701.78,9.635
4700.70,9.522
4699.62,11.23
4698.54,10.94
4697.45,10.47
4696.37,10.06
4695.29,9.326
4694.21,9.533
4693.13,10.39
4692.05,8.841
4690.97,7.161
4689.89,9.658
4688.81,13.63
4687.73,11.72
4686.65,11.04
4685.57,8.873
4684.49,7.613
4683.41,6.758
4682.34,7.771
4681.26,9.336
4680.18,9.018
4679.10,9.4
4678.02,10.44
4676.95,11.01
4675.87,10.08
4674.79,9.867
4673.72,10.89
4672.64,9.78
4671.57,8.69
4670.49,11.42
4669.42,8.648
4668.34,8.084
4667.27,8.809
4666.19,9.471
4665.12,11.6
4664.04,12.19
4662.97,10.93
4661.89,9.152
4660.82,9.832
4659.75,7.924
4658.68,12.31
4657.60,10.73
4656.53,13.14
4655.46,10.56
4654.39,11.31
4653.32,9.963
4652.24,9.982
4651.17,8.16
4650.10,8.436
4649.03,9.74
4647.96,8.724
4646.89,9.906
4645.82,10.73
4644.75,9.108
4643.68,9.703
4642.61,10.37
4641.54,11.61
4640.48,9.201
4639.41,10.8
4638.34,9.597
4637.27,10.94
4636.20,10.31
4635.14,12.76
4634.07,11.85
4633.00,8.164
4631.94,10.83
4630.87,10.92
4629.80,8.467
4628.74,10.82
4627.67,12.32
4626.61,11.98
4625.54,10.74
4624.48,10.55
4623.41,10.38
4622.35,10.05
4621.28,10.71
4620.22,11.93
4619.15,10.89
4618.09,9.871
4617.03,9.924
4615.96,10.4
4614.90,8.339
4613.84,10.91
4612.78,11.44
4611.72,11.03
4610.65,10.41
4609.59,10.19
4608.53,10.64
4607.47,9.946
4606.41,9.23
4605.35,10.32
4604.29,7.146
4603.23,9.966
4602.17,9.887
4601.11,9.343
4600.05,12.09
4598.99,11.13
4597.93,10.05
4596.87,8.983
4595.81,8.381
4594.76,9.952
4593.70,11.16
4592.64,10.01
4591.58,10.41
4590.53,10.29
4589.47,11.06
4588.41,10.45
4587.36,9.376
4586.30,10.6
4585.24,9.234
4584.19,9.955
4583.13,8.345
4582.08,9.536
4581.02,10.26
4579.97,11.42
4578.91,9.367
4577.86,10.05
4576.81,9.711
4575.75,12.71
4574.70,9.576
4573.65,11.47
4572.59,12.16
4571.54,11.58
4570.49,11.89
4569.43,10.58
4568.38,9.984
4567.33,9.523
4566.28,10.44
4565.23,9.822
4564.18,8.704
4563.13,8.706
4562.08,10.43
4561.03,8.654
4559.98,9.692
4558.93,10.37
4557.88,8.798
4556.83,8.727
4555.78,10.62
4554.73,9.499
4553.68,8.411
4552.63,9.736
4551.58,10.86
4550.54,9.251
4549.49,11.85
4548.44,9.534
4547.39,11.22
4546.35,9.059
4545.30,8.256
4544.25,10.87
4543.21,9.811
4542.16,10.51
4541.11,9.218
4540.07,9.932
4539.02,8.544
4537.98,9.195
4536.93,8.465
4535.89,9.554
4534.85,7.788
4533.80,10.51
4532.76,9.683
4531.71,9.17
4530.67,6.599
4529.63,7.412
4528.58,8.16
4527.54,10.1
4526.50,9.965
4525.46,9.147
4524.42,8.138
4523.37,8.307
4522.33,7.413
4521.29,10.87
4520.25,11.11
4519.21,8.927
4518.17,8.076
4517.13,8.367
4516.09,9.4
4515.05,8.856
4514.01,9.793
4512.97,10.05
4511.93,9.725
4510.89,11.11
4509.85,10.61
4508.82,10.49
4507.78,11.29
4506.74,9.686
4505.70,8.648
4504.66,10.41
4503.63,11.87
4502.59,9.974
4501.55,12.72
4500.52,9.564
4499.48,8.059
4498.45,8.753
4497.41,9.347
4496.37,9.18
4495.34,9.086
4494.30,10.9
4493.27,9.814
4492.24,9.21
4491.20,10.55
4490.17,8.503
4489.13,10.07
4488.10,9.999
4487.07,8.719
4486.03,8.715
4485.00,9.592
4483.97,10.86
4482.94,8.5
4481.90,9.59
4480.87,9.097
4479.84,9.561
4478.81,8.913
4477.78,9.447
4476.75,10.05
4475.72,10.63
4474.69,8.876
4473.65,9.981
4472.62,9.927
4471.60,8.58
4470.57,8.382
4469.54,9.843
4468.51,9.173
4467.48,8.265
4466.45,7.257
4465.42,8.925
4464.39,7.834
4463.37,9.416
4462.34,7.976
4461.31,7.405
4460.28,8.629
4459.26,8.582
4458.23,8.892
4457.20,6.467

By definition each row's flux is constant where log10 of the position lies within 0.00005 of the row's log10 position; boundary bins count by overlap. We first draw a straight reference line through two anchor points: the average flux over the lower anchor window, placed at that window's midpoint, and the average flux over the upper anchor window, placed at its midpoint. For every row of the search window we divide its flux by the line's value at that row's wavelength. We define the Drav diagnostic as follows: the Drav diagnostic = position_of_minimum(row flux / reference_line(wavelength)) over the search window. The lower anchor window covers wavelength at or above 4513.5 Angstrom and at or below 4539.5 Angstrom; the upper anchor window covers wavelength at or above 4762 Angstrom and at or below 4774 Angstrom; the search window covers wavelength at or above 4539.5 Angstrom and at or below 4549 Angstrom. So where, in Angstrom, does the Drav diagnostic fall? 4545.30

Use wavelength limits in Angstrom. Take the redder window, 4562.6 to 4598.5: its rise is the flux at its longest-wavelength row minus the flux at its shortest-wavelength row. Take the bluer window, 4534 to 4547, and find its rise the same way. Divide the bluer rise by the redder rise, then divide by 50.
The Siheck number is 0.019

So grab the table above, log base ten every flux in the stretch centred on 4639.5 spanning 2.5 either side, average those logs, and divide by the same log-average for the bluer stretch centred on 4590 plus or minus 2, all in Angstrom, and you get 0.99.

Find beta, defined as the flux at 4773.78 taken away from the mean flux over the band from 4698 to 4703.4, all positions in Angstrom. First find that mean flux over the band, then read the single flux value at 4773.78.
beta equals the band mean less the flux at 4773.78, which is -1.1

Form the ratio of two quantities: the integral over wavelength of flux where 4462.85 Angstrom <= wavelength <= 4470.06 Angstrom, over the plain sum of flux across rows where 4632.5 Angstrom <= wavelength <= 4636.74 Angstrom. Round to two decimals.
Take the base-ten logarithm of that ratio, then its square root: 0.40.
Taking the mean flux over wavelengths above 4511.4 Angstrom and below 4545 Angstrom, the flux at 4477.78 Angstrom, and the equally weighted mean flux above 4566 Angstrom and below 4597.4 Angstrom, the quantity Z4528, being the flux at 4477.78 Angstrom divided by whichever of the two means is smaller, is 1.03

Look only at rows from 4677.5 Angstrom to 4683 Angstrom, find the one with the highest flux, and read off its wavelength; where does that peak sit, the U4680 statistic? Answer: 4678.02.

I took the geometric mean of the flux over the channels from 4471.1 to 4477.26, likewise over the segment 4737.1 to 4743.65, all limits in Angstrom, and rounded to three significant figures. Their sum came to 19.2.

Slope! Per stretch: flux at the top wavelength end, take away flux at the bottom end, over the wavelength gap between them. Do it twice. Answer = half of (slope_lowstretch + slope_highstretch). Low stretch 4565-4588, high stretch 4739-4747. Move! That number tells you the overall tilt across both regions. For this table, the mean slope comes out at 0.12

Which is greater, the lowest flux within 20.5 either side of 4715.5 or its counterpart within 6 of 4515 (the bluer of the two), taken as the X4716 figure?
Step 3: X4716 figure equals 8.1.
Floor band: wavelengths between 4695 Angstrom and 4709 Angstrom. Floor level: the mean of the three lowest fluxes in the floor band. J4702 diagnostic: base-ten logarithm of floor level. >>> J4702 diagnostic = 0.924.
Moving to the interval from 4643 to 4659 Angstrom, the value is 0.926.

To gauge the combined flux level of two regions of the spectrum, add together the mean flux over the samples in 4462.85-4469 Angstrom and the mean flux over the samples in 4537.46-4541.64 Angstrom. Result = 17.7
